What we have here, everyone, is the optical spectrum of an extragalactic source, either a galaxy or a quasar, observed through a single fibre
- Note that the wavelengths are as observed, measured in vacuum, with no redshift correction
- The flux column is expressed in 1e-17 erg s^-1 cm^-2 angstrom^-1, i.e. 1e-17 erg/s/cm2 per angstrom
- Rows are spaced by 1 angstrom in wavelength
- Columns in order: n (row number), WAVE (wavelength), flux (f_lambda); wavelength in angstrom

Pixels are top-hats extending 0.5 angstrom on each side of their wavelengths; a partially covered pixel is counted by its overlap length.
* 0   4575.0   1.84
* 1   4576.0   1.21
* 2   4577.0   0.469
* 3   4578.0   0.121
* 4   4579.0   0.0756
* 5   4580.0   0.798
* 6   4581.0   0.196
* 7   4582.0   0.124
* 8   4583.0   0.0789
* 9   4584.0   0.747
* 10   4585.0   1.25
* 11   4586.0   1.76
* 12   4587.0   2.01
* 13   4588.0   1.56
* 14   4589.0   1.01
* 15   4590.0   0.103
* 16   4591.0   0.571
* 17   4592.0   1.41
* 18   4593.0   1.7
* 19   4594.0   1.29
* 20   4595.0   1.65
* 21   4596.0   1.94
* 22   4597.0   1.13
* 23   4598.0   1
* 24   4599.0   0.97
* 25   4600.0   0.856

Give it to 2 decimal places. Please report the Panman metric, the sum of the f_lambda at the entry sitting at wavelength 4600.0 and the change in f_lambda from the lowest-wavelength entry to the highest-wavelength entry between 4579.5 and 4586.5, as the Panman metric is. 1.82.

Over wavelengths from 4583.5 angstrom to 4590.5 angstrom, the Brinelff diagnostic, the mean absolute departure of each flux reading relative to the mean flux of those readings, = 0.50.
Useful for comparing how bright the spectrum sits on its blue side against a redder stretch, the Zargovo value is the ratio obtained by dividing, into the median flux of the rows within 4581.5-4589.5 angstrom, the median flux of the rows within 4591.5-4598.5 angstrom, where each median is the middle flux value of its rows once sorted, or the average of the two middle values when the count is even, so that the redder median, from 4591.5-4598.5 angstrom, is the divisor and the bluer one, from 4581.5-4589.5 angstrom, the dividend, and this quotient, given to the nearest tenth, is 0.8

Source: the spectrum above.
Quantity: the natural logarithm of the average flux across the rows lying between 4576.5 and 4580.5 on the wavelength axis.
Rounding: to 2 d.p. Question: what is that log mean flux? -1.01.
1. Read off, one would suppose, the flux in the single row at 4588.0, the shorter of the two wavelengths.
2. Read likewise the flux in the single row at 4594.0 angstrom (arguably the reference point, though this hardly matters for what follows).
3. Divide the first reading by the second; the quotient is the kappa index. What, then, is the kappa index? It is 1.2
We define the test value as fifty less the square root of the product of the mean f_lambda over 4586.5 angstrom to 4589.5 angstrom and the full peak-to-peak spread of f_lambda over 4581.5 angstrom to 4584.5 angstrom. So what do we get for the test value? 48.99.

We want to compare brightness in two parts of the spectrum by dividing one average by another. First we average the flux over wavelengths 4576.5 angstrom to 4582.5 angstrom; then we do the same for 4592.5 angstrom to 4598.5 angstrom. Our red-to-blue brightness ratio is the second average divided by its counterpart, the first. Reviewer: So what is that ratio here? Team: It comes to 4.9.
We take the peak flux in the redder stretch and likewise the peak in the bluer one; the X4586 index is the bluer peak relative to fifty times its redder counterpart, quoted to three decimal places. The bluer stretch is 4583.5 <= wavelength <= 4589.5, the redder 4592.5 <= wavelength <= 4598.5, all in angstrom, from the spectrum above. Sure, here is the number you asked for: 0.021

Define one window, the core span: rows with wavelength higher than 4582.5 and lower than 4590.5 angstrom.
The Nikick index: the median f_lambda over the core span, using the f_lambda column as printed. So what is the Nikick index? 1.1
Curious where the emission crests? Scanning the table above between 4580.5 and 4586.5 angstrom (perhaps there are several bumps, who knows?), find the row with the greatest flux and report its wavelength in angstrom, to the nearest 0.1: 4586.0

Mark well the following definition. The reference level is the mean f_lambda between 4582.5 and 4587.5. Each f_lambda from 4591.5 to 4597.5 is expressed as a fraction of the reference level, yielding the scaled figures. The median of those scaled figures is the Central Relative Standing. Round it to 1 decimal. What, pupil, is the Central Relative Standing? 1.3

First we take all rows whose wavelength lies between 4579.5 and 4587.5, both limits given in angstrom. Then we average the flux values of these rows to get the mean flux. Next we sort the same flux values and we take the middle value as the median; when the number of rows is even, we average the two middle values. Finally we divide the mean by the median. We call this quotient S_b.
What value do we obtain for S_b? 1.13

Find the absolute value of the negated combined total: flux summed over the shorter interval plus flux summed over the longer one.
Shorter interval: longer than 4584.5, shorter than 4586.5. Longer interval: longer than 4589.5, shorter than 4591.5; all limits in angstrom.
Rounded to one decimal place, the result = 3.7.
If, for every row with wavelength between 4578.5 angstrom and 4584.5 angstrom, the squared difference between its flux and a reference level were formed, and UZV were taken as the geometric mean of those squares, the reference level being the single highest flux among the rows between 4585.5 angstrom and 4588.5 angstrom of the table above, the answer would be 2.7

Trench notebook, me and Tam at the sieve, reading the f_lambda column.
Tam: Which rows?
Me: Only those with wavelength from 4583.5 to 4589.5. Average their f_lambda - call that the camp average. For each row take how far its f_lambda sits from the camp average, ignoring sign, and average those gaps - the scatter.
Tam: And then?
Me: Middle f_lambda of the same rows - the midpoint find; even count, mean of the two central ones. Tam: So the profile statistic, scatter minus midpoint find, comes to -1.0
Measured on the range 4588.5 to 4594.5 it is -0.7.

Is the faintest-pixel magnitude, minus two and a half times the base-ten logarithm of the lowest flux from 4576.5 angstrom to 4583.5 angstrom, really 2.8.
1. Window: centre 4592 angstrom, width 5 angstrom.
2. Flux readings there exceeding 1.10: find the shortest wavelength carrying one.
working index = 4592.0 angstrom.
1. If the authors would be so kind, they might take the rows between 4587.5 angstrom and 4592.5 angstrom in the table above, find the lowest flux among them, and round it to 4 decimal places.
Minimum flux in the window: 0.1030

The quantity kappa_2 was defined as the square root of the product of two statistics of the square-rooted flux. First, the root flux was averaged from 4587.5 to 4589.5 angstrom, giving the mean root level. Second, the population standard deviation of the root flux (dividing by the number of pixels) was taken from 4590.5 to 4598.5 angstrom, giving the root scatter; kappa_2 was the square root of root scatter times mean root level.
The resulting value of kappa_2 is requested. 0.462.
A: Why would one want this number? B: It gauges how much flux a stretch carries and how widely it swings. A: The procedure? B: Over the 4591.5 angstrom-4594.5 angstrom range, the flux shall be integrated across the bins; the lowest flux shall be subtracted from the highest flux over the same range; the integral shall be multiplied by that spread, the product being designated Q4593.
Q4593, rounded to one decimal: 1.8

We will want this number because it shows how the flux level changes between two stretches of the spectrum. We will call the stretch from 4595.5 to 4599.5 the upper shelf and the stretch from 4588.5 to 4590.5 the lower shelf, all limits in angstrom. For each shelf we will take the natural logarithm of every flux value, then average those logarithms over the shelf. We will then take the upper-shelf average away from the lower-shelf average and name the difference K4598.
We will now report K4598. -1.32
